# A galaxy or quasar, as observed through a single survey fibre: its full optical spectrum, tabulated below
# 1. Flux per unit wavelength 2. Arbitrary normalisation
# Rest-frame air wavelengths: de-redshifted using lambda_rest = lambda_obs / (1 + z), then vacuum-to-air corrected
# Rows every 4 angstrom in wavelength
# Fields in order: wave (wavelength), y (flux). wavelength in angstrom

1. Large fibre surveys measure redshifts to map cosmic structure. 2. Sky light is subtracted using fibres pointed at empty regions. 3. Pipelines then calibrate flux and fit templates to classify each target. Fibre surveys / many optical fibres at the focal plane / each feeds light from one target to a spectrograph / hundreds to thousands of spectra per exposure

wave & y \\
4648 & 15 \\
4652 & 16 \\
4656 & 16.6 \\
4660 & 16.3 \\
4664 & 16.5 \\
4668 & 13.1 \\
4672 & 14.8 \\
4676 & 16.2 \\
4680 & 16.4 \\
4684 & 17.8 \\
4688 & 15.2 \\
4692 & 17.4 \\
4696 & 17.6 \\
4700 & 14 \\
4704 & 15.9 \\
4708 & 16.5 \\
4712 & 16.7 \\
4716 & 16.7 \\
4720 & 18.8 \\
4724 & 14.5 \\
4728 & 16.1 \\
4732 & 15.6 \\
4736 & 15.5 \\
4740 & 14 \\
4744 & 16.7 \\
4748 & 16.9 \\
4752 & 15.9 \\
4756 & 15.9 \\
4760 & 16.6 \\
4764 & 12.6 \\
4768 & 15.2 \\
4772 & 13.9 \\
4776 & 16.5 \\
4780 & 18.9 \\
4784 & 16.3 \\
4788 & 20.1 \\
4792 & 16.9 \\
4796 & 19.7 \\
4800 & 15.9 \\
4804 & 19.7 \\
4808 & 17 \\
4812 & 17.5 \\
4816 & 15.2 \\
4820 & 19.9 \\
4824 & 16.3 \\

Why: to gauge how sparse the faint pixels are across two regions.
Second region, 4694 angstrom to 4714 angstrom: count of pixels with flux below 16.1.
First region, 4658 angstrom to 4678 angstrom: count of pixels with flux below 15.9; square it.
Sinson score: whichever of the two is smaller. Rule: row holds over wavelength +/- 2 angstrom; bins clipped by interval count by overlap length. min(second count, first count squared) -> 2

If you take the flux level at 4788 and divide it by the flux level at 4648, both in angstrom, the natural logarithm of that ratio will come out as 0.29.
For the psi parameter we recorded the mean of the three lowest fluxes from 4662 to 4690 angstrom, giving 14.4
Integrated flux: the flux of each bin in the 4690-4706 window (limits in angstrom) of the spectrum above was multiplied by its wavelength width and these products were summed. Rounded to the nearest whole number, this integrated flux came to 260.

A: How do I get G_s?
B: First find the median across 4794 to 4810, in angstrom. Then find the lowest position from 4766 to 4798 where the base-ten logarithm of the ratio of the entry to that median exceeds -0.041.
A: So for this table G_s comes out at 4780 angstrom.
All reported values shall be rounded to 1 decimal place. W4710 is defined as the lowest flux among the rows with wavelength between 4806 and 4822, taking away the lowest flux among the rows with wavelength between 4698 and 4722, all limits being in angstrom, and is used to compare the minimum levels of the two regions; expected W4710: 1.2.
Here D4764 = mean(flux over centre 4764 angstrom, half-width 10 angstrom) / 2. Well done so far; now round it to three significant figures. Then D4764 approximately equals 7.42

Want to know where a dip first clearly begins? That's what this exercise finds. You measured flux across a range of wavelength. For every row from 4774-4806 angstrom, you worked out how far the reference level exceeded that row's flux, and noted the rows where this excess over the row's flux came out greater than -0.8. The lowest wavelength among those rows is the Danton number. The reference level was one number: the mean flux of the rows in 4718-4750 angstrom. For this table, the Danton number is 4776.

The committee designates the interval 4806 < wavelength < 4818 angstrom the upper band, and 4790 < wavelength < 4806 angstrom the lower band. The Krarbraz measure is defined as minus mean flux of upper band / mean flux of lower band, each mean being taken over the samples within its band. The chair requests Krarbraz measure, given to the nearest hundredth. -0.92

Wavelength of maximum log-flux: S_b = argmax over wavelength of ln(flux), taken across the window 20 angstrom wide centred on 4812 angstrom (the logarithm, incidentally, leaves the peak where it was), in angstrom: 4820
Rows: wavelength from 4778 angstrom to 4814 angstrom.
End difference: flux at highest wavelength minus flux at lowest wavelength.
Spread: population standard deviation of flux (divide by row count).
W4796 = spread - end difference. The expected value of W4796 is 2.9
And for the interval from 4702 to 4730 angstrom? 1.0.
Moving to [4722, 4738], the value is -0.4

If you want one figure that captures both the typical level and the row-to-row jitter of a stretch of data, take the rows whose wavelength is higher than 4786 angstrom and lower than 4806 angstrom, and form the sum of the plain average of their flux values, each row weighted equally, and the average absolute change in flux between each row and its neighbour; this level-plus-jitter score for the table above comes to 21.9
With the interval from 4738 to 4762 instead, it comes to 16.9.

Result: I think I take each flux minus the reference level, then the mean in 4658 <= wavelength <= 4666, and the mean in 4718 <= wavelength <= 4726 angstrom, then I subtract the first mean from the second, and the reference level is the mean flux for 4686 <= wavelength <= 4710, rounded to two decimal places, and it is 0.25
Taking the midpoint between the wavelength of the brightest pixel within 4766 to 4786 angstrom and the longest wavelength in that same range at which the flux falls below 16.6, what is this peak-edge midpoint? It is 4782 angstrom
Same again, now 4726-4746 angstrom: 4742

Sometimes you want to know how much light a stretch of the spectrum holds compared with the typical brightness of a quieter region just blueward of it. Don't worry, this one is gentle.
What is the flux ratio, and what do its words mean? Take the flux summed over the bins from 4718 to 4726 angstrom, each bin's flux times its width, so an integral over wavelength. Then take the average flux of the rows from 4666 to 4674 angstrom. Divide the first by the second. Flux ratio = 10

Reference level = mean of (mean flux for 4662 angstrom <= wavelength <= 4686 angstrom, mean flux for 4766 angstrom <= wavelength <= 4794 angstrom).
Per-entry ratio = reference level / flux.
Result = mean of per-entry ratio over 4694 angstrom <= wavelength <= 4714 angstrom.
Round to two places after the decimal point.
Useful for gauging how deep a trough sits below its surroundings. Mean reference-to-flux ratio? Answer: 1.02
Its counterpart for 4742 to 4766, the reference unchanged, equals 1.05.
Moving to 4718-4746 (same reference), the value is 1.04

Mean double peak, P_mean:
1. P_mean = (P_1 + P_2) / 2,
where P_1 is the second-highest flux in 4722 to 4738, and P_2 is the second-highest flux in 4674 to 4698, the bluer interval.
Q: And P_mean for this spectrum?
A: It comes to 16.6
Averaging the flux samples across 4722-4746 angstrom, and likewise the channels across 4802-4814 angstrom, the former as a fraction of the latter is 0.85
